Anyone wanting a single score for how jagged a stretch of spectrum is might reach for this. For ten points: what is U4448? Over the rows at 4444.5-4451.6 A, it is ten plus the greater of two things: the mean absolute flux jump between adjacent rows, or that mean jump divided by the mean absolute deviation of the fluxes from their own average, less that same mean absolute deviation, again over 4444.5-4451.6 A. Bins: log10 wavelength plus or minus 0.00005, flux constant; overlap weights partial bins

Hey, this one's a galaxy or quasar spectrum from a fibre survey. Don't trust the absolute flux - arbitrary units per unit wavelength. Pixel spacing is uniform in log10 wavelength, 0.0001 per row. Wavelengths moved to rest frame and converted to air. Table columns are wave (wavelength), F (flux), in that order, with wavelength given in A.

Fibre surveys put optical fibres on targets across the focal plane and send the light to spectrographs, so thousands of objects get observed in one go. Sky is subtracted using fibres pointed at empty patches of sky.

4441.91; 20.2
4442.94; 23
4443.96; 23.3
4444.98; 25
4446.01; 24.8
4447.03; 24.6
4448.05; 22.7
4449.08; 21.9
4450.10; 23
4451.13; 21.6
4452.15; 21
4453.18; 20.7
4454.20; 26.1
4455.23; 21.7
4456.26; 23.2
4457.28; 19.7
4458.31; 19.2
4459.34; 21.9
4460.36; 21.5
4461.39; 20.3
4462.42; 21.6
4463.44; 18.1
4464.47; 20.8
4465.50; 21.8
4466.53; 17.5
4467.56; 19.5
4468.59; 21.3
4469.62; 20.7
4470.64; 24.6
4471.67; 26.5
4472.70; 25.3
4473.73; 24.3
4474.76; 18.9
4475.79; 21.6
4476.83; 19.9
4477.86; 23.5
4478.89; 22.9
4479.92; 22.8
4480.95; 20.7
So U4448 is 10.9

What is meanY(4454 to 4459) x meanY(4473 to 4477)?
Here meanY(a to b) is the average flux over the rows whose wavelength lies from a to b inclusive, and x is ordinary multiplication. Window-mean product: 465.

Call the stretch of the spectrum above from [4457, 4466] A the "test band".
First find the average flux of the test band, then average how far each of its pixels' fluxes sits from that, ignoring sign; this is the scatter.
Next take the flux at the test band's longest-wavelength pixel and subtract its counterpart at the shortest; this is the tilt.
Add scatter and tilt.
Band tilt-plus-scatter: 3.2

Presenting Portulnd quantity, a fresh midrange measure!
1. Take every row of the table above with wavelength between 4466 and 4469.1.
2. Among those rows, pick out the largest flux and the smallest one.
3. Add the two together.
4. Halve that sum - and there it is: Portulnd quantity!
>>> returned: 19.4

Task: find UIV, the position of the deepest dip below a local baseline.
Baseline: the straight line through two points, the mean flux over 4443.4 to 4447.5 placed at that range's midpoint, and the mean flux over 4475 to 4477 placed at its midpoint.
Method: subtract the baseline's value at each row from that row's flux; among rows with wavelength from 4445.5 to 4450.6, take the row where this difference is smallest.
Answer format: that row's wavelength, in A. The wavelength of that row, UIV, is 4449.08 A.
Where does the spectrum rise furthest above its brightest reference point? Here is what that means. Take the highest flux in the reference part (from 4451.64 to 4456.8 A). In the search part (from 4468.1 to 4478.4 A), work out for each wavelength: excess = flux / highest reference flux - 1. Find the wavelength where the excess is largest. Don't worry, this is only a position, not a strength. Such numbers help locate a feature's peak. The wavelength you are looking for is 4471.67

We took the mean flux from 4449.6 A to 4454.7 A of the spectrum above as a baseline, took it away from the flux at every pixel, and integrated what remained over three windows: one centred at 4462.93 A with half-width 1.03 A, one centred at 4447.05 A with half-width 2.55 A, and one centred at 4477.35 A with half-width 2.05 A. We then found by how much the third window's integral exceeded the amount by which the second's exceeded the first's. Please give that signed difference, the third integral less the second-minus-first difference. -14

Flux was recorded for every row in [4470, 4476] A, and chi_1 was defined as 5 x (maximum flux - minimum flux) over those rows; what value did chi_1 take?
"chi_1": 38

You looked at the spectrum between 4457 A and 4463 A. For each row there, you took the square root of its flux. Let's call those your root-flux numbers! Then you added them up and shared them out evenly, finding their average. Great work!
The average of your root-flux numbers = 4.55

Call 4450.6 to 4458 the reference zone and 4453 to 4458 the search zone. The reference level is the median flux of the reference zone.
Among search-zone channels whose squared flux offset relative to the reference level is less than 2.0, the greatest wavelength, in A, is 4455.23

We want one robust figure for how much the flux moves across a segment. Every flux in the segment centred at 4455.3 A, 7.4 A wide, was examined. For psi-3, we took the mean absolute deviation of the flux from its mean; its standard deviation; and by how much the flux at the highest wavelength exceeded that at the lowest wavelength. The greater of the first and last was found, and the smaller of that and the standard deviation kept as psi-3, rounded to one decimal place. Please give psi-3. 1.7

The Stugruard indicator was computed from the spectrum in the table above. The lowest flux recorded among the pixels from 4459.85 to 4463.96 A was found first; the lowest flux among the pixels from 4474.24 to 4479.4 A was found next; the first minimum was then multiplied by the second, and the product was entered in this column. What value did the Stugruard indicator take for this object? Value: 342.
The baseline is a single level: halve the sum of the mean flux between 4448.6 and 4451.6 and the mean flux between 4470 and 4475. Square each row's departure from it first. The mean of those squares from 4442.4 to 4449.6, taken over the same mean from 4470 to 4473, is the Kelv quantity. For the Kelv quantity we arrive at 0.24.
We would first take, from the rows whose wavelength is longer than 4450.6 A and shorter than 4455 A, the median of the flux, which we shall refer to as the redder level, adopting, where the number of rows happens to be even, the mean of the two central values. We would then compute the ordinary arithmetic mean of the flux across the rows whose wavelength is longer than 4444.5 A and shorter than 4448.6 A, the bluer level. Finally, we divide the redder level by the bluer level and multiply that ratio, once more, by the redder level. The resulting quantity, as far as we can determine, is 18.7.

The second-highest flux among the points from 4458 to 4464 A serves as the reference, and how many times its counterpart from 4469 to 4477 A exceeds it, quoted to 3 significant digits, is 1.17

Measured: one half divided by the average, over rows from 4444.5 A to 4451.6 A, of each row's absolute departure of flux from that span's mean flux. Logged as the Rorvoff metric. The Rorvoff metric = 0.41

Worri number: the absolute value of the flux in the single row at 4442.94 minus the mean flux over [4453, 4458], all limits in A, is 0.7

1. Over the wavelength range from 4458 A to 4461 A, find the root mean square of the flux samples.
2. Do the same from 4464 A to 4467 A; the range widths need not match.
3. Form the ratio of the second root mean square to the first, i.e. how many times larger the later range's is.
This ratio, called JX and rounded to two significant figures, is 0.96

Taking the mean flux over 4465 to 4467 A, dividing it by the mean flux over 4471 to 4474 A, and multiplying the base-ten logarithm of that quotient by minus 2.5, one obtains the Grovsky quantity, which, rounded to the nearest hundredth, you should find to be 0.28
